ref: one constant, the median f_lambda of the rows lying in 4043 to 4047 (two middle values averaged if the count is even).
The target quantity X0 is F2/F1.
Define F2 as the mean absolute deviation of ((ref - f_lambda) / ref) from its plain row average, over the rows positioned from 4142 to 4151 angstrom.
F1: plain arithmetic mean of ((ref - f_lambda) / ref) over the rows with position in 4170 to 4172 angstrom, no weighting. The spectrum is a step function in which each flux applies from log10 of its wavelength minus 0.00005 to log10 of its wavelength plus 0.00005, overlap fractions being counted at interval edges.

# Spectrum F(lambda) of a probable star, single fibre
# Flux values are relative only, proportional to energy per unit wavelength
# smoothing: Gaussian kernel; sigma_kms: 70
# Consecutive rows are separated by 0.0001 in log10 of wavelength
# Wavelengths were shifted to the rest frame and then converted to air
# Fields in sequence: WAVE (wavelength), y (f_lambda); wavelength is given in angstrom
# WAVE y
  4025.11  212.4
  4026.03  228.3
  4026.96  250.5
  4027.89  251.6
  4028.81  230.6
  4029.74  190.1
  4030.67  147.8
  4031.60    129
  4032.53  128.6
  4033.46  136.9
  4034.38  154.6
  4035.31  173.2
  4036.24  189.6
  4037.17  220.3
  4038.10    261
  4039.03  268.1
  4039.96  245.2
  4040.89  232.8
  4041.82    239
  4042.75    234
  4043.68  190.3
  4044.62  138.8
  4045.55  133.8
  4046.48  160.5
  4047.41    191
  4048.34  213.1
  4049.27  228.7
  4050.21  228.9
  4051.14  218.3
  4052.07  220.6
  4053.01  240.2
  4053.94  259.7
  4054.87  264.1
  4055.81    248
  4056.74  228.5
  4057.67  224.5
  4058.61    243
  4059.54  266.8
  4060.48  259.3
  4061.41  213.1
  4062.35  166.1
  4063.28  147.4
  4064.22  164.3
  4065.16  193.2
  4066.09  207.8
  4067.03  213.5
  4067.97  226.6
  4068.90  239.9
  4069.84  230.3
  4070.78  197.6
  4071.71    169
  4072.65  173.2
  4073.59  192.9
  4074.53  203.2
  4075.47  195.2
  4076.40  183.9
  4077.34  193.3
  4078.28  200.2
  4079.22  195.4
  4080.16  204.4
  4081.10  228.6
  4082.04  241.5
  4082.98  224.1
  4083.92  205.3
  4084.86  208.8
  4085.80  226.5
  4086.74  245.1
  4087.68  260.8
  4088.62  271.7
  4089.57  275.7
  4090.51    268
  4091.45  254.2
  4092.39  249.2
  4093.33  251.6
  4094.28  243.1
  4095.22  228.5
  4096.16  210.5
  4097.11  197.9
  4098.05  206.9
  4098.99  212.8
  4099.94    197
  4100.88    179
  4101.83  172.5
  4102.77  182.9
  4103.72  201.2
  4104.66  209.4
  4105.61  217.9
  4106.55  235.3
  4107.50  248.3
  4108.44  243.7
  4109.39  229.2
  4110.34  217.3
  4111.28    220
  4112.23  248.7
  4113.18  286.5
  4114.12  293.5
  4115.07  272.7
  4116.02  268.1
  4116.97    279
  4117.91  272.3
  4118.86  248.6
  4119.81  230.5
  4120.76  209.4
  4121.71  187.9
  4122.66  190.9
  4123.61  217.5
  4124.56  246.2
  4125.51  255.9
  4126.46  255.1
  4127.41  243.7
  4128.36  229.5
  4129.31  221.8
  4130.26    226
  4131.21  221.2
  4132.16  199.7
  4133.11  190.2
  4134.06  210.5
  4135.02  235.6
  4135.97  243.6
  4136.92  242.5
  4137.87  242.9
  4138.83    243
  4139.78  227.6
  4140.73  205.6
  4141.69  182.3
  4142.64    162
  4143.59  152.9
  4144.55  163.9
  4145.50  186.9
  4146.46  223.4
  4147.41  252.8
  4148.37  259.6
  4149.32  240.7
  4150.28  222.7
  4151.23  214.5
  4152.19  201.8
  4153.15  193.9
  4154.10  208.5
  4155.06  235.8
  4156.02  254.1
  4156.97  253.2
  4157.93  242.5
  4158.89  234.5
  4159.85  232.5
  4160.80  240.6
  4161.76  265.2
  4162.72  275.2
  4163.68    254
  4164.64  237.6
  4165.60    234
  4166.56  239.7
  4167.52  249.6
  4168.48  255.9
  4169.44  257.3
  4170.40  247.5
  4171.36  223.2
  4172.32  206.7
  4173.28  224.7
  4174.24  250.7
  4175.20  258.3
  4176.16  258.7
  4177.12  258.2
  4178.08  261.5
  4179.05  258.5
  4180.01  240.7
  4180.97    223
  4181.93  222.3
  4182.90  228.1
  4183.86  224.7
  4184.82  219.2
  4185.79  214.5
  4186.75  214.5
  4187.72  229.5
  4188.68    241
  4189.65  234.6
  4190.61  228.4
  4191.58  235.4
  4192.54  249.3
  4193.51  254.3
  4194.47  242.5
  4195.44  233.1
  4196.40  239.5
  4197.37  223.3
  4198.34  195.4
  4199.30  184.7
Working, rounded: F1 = -0.57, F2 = 0.242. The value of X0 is -0.4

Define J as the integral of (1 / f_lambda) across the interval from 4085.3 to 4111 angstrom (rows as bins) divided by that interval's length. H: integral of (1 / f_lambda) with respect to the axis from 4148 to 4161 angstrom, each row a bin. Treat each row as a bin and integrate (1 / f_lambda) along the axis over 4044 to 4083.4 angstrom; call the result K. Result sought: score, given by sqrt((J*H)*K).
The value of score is 0.007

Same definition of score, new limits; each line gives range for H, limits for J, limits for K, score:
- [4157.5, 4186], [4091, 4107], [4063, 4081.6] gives 0.007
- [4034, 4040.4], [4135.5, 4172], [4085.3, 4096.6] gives 0.002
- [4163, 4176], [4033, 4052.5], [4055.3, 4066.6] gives 0.004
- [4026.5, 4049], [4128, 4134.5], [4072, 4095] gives 0.008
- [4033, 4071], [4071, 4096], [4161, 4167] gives 0.005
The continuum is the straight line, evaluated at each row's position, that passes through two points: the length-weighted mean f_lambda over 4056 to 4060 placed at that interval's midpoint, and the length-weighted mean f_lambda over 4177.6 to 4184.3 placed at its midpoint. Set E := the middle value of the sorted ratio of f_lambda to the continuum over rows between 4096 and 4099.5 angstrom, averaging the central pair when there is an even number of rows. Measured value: 0.87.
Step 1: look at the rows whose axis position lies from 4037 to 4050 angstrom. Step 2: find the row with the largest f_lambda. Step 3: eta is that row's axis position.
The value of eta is 4039.03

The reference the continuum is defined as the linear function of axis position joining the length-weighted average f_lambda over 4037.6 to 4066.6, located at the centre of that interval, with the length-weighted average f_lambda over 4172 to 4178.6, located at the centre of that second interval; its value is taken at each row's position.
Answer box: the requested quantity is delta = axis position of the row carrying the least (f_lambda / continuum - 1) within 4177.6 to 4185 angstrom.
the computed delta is 4184.82 angstrom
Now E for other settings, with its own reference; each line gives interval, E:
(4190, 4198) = 1.00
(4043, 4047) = 0.62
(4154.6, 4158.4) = 1.04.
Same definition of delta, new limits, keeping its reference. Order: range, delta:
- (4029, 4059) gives 4032.53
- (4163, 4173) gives 4172.32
